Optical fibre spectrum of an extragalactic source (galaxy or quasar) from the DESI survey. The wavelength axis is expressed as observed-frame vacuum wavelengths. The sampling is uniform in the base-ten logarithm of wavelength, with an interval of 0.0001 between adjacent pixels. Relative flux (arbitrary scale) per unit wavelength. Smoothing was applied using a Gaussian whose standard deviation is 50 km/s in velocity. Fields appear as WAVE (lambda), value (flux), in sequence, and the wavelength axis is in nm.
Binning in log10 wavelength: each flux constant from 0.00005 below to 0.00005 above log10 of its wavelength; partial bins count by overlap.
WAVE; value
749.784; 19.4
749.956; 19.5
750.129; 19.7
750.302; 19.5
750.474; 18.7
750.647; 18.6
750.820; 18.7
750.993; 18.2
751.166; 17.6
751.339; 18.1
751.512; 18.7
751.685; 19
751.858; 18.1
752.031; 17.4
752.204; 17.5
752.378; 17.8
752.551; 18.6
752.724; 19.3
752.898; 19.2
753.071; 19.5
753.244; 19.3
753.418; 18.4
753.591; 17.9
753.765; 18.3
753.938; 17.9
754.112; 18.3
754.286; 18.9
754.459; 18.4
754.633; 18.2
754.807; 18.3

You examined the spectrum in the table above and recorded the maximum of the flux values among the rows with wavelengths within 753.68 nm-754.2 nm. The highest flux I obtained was 18.3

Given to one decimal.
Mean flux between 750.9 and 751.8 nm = 18.3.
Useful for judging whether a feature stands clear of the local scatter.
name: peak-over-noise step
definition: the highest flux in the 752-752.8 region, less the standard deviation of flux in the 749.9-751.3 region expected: 18.6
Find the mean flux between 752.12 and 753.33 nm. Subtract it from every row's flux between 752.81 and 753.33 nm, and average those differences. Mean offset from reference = 0.6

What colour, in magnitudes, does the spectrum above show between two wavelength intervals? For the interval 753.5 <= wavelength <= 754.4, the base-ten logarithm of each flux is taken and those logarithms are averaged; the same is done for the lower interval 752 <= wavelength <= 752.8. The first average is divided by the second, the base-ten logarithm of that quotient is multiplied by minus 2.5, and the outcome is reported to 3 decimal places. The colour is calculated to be -0.003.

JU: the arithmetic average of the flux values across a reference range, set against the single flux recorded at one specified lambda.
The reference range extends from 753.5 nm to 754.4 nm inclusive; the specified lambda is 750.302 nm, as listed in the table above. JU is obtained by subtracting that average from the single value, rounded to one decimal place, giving 1.2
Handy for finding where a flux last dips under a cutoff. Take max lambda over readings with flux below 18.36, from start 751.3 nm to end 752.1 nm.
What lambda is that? 752.031 nm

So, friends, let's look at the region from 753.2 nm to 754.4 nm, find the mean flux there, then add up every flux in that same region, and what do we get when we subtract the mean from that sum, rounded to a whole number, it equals 111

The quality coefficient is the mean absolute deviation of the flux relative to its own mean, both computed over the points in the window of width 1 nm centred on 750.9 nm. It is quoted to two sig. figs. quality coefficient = 0.35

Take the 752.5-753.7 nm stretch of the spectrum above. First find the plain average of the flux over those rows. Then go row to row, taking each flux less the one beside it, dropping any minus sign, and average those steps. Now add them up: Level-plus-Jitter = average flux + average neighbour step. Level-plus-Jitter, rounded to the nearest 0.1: 19.3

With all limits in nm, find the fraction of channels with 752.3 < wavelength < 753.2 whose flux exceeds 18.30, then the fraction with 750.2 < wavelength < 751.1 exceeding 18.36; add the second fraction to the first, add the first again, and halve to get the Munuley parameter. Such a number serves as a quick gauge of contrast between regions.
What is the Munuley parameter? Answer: 1.2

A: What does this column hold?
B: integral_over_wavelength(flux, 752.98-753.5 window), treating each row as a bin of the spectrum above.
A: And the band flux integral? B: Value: 9.92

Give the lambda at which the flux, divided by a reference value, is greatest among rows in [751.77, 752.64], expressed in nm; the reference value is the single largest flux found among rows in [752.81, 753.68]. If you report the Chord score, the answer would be 752.551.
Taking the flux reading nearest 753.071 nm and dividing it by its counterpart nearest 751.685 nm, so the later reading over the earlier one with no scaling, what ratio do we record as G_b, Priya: 1.03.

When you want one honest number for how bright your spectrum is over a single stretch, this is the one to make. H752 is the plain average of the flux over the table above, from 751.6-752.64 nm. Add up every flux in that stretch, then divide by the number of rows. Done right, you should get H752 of 18.07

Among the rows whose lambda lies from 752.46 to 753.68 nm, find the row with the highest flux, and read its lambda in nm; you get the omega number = 753.071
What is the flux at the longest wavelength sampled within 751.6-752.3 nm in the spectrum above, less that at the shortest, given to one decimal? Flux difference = -1.5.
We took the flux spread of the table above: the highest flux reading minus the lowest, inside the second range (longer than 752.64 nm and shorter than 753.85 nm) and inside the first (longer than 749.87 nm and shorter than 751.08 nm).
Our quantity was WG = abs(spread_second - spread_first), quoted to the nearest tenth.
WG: 0.1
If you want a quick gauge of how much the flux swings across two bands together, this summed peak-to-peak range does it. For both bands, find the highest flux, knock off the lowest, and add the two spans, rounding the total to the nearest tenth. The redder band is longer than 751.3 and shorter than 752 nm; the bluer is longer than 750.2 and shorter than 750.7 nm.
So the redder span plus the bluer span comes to 1.8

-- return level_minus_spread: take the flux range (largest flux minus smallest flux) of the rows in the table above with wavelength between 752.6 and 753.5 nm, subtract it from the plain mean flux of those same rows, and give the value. 18.0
